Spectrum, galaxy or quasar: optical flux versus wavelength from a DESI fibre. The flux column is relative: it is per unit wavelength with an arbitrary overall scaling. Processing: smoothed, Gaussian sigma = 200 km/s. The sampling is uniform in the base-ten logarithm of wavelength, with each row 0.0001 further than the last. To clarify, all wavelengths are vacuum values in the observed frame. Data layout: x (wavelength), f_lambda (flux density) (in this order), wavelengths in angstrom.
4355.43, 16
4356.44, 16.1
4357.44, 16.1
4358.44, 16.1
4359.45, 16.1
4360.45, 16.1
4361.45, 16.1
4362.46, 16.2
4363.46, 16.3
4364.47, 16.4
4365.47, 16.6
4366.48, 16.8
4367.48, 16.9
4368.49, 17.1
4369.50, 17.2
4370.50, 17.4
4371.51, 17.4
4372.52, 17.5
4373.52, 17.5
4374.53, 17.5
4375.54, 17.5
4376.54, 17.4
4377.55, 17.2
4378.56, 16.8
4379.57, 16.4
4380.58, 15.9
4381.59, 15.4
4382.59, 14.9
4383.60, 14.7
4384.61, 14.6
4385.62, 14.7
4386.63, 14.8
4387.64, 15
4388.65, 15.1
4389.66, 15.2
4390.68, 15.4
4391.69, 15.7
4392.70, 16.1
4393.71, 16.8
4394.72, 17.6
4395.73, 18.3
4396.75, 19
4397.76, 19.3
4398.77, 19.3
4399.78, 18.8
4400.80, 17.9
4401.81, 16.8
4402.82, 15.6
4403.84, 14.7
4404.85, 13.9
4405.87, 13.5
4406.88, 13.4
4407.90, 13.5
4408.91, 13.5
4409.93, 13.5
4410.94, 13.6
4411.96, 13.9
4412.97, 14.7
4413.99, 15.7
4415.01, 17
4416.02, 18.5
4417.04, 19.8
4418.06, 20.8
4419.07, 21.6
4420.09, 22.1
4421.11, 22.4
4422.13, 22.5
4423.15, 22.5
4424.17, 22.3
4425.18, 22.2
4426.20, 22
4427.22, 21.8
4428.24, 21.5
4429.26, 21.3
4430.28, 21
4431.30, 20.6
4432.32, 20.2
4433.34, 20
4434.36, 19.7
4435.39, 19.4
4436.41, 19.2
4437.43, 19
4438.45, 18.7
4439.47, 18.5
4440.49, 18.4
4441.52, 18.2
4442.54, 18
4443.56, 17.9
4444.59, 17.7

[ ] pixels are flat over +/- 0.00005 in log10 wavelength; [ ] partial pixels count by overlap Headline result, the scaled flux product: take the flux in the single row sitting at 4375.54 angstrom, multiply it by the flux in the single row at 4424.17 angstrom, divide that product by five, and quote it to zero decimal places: 78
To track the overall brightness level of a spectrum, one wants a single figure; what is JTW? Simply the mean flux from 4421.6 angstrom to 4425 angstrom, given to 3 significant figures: 22.4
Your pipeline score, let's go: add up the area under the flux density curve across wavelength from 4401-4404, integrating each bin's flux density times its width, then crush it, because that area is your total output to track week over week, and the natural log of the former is 3.87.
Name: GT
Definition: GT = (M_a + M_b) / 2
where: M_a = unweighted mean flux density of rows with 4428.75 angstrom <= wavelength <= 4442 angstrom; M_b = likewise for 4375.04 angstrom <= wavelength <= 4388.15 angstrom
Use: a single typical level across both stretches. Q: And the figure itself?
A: 17.7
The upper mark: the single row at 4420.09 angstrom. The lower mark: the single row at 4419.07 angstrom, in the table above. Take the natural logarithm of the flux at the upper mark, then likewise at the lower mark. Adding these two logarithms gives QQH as 6.17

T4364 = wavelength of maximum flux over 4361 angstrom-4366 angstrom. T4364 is 4365.47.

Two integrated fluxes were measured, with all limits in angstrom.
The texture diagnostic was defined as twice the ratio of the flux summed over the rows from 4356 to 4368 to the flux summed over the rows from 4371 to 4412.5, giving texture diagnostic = 0.6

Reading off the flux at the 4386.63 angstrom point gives 14.8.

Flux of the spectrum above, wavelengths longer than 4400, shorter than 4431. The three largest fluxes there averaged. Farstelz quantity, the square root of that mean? 4.74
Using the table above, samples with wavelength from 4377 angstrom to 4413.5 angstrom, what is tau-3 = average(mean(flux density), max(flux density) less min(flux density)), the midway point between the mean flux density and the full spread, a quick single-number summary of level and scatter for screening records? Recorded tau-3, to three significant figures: 10.8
